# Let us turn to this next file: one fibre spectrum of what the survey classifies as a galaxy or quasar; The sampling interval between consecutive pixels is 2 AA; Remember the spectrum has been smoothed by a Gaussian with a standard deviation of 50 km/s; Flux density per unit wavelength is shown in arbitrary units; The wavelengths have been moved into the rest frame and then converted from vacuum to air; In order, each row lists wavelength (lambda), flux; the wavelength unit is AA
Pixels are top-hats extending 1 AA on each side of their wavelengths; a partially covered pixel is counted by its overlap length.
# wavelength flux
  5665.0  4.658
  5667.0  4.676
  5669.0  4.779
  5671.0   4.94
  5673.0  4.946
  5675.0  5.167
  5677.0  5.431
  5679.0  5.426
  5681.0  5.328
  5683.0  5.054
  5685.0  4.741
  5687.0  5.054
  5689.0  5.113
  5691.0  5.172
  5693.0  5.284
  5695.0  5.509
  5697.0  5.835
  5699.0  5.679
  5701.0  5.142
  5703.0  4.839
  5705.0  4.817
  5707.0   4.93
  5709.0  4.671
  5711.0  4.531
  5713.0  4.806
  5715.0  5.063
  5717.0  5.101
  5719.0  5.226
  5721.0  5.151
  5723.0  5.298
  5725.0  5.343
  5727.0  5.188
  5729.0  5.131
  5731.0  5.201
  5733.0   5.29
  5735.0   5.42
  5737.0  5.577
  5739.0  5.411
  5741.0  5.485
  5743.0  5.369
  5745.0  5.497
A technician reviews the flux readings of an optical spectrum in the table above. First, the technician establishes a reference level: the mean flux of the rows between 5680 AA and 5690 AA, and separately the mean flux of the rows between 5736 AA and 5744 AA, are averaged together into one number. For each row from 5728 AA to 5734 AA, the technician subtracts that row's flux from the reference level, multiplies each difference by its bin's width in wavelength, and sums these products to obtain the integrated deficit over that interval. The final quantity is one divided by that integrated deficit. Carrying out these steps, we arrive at 3.2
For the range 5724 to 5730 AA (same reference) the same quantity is 4.3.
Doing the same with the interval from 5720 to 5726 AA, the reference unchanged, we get -35.1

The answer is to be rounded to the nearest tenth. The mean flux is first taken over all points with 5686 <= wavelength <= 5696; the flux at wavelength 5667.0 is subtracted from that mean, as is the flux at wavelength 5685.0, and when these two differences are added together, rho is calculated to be 1.0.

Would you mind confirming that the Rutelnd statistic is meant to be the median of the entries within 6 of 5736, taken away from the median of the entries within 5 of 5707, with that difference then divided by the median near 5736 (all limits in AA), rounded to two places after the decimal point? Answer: -0.11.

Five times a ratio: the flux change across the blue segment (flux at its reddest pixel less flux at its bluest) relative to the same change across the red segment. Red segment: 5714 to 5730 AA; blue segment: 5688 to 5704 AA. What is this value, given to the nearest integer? -20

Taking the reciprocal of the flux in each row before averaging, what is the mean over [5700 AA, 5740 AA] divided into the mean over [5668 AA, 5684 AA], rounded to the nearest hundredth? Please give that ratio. 0.99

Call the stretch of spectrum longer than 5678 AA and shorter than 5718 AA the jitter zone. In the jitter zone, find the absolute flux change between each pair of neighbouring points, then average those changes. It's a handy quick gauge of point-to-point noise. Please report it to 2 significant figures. 0.20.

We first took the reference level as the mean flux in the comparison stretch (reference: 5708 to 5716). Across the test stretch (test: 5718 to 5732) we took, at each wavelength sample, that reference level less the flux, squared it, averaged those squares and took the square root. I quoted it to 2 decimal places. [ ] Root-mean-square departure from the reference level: 0.46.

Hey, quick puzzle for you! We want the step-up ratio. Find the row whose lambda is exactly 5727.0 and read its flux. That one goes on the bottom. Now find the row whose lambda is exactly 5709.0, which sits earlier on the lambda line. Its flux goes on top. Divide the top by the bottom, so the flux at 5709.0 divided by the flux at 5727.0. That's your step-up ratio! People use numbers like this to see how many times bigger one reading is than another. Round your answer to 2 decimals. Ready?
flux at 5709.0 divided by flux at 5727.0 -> 0.90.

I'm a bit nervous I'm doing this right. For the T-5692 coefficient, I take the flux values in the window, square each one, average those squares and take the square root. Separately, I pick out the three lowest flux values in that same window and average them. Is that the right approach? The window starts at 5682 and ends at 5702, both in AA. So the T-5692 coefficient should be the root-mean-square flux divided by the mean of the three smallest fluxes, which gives 1.064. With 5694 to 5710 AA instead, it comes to 1.088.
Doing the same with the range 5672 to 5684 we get 1.034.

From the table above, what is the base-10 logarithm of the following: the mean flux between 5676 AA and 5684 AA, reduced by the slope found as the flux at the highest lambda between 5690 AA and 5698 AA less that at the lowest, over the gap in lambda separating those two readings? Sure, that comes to 0.716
